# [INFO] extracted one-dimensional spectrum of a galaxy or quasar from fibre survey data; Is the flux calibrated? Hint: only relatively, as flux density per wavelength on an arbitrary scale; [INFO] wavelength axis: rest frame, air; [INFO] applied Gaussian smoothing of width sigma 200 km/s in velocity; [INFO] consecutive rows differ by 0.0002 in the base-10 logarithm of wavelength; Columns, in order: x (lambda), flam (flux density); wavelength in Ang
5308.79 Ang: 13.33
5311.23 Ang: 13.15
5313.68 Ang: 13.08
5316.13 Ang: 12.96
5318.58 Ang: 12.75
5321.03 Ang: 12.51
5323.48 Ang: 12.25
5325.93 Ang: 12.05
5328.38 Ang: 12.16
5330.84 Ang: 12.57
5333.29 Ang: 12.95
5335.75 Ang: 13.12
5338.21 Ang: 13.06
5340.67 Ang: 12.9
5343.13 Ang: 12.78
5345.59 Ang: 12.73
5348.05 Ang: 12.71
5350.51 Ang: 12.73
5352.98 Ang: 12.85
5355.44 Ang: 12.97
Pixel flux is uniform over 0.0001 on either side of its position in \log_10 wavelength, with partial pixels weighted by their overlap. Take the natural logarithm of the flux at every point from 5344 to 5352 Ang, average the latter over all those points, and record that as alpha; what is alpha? 2.54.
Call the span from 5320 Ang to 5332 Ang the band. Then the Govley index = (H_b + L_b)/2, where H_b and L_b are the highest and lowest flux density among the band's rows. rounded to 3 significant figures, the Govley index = 12.3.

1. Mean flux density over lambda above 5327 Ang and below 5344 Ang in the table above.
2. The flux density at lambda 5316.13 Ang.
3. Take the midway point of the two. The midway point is 12.9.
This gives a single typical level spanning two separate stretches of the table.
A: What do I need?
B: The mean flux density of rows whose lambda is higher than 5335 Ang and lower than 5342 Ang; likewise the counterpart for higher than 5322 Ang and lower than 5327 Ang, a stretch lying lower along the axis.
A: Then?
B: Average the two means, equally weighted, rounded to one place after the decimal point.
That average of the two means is 12.6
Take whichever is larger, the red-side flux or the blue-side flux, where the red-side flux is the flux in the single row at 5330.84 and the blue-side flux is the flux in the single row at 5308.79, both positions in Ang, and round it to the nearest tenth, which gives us 13.3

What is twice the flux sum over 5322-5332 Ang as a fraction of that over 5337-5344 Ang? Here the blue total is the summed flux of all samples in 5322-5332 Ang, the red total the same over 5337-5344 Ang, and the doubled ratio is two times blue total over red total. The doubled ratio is 2.5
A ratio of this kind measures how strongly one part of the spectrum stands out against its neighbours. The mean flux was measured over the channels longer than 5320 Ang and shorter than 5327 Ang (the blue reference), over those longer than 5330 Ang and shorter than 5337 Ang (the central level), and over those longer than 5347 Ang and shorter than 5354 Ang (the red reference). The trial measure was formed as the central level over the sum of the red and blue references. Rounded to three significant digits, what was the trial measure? 0.515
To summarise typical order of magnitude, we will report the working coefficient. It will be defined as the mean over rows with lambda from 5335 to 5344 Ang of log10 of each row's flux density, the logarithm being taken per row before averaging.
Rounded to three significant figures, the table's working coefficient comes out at 1.11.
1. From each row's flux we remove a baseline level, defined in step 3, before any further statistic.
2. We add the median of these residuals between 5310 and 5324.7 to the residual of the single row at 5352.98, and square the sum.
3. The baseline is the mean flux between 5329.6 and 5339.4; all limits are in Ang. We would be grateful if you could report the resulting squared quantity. 0.02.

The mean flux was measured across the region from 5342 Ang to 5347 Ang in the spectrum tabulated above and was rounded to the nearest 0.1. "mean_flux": 12.8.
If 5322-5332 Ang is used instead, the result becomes 12.3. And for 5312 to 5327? 12.6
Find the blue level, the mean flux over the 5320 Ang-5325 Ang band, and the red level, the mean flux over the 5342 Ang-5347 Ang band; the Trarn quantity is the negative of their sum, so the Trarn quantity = -25.1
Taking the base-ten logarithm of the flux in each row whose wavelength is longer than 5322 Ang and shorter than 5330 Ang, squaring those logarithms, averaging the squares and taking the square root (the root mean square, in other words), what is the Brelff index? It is 1.08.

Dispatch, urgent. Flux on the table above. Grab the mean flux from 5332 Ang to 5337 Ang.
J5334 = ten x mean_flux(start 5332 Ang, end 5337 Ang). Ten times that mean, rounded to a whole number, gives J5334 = 130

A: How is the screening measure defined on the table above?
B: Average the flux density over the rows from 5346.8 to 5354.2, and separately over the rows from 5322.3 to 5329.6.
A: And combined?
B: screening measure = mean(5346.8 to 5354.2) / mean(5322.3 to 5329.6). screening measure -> 1.05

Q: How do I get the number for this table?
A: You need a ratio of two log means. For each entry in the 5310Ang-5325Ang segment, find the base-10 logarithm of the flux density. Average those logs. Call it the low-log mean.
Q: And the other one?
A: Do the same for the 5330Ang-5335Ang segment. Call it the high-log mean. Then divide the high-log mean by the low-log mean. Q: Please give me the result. 1.00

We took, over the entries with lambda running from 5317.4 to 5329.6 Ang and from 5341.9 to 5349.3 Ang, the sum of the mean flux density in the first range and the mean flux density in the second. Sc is 25.1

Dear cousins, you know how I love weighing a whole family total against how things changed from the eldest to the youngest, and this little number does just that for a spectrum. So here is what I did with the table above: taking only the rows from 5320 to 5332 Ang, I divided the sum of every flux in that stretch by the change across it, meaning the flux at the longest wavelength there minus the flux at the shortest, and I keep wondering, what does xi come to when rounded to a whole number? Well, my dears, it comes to 1026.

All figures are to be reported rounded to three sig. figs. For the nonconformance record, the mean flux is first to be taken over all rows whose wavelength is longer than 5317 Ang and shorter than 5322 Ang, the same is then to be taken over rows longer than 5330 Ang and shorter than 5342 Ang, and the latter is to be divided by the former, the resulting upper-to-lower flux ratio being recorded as 1.02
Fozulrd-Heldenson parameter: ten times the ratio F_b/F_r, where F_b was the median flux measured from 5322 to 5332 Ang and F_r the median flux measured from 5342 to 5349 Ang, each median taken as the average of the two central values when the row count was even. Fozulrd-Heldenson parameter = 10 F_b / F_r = 9.6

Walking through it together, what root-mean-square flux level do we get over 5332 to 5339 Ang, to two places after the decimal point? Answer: 13.04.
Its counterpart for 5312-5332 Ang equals 12.55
